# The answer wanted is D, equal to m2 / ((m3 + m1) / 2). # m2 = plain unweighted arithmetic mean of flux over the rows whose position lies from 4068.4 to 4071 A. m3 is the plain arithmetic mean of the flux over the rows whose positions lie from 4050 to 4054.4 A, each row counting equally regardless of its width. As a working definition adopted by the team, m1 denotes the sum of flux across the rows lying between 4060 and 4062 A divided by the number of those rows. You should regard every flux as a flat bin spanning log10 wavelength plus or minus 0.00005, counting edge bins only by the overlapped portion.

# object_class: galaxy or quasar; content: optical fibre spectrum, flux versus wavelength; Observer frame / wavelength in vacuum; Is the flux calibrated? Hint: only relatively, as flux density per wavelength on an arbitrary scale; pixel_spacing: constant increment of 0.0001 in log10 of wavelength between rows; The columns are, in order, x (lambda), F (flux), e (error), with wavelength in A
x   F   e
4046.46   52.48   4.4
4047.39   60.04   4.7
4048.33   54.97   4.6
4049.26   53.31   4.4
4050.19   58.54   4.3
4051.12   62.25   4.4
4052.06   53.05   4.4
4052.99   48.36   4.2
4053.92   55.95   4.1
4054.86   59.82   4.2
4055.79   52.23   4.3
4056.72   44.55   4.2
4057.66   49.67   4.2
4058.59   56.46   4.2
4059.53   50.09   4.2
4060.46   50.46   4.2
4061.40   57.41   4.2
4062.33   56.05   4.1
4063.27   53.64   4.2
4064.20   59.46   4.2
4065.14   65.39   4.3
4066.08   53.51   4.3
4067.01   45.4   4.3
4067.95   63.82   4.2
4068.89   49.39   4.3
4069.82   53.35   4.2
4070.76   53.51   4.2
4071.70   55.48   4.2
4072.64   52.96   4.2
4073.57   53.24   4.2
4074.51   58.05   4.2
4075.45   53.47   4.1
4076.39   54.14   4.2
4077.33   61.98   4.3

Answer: 0.951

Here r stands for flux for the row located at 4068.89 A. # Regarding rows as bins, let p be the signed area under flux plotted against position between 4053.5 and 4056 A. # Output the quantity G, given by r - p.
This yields -91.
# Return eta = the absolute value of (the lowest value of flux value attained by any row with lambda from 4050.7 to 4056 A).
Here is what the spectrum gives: 48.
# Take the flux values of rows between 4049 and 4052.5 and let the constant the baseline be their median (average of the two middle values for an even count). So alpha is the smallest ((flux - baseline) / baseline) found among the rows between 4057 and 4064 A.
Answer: -0.112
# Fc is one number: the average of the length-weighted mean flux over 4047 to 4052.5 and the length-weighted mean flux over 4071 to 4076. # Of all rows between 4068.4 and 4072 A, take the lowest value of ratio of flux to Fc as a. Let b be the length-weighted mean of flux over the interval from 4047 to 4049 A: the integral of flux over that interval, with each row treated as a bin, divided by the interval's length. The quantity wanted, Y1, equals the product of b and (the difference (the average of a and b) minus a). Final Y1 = 1589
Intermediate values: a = 0.89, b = 56.8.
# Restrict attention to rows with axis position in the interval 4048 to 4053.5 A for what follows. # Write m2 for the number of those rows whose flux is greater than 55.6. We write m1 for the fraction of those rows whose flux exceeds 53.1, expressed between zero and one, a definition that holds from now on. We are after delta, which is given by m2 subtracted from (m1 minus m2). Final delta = -3.3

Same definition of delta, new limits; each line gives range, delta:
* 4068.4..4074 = 0.7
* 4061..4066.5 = -7.0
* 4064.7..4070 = -3.3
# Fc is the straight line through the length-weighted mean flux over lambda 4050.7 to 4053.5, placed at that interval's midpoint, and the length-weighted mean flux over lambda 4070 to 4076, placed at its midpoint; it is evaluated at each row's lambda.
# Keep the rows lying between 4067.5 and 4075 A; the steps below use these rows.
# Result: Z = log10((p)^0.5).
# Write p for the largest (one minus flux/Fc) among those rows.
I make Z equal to -0.52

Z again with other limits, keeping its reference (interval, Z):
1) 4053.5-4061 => -0.37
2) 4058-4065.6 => -0.55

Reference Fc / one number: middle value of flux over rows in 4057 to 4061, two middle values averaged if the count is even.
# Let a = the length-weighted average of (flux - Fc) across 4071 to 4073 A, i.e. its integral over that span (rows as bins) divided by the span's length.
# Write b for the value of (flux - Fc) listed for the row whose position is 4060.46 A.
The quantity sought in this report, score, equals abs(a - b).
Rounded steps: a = 3.9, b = 0.2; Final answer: 3.7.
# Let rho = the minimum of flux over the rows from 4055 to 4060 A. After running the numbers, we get 44.55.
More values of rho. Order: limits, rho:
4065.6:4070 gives 45.4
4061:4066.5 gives 53.51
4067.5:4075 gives 49.39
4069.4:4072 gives 53.35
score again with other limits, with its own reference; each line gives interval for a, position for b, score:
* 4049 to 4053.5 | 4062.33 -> 0.9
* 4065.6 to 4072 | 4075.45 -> 0.0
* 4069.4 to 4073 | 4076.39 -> 0.3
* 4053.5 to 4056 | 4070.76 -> 2.9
